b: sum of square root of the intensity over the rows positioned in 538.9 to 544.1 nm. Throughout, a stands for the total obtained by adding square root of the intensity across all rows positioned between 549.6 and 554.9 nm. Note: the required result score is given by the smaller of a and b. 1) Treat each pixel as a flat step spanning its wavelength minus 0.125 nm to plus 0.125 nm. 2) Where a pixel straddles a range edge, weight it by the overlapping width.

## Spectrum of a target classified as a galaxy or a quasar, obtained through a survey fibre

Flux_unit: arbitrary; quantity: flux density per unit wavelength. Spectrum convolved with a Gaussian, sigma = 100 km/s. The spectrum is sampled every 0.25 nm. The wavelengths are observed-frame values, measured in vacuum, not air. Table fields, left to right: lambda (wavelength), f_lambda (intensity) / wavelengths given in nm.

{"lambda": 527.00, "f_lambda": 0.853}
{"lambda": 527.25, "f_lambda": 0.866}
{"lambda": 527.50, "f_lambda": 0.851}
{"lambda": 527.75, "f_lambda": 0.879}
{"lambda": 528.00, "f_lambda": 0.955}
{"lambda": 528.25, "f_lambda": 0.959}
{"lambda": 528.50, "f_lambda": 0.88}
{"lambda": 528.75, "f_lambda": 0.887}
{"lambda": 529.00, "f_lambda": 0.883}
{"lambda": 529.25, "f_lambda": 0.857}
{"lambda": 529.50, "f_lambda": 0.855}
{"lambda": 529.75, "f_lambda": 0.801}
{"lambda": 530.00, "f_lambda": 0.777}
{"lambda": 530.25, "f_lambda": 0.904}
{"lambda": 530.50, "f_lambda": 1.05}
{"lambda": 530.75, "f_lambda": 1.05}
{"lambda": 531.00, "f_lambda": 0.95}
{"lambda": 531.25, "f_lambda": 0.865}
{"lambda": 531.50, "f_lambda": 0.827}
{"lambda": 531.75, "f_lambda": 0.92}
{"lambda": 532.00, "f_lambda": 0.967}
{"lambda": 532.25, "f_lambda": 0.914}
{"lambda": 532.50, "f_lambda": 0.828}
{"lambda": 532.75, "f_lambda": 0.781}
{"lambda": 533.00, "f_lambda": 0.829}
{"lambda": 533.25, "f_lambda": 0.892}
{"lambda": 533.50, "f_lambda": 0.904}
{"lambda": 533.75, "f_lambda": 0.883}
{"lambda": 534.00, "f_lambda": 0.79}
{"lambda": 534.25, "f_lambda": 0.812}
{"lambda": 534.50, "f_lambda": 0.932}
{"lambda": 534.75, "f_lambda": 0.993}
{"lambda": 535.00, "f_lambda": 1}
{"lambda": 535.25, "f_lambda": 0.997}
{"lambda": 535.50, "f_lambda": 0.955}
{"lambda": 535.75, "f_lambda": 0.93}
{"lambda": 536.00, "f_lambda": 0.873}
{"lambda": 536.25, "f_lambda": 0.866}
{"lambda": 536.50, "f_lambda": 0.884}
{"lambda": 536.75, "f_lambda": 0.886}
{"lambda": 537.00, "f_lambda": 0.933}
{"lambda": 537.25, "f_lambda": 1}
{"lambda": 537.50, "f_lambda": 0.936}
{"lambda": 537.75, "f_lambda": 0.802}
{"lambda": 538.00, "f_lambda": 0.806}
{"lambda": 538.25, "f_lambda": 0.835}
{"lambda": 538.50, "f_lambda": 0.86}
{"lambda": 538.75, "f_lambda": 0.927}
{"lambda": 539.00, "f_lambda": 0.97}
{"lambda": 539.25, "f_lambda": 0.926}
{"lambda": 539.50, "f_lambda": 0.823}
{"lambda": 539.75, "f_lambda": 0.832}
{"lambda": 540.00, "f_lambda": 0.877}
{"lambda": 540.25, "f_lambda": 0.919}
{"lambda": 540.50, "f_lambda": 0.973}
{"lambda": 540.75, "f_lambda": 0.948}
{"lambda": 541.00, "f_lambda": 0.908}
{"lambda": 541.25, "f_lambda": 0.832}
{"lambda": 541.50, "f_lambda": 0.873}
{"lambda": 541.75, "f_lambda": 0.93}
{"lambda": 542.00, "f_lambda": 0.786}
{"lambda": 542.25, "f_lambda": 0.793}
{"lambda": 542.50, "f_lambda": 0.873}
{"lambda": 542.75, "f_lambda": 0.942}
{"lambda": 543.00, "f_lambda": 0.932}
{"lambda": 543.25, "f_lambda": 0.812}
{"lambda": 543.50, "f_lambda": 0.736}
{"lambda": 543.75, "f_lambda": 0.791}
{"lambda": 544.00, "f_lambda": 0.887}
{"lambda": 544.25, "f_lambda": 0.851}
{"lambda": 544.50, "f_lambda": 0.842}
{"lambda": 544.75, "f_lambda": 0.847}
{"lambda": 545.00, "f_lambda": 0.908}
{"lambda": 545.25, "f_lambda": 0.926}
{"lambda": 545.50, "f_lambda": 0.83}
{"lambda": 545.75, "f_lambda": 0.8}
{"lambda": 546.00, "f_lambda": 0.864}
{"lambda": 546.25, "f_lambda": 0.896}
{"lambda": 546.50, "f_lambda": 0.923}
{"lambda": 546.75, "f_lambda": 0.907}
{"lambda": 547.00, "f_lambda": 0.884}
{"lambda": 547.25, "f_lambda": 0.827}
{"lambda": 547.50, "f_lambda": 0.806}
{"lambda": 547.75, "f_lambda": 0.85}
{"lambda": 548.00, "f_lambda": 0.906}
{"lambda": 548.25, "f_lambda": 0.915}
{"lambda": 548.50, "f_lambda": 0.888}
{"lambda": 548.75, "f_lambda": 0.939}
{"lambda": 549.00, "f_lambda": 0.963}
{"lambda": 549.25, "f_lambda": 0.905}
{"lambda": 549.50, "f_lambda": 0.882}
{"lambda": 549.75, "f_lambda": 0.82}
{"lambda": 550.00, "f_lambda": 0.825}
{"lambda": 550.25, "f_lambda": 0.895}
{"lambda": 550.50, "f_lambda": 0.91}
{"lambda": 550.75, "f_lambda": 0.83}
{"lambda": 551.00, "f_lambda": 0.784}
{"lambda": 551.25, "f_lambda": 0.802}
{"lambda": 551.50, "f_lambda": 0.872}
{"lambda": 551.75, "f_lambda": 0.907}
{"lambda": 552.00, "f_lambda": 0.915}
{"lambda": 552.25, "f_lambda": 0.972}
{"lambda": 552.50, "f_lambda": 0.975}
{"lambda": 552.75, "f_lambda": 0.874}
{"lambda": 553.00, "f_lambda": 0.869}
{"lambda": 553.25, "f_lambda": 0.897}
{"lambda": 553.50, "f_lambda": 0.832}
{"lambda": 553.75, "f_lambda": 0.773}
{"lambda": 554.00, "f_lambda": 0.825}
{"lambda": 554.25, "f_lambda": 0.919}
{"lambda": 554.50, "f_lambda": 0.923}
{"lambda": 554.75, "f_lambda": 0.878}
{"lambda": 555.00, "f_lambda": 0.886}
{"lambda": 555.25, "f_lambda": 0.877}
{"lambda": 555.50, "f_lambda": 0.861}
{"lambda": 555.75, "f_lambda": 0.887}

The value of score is 19.6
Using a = 19.6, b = 19.6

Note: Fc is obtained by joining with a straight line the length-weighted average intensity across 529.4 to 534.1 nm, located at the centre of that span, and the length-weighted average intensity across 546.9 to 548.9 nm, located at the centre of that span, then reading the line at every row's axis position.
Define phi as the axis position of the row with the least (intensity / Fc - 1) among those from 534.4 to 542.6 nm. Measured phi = 542.00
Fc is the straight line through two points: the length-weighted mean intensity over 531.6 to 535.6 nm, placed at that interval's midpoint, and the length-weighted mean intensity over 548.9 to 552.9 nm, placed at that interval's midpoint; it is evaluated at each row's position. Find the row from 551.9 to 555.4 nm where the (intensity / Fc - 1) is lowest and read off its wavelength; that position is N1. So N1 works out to 553.75 nm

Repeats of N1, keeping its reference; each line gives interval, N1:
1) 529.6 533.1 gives 530.00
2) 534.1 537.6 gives 534.25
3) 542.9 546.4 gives 543.50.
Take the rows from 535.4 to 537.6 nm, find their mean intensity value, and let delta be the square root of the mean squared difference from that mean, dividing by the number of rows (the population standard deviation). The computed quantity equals 0.04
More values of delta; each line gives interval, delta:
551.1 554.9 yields 0.06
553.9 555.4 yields 0.03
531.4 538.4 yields 0.07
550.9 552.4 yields 0.07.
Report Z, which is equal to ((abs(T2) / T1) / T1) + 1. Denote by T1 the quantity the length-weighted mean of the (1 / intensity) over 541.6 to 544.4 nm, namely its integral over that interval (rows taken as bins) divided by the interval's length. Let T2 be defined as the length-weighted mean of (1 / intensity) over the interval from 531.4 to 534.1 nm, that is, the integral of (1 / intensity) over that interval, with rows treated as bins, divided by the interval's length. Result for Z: 1.823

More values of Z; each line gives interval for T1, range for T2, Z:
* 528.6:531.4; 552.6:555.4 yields 1.913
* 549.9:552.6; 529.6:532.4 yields 1.851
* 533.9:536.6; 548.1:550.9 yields 1.931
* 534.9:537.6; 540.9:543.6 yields 2.015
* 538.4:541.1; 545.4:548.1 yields 1.948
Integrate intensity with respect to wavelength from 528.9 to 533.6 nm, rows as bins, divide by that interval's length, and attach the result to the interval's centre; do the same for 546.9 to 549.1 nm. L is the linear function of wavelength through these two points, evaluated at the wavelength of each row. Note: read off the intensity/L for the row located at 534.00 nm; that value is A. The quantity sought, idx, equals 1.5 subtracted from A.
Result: -0.61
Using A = 0.89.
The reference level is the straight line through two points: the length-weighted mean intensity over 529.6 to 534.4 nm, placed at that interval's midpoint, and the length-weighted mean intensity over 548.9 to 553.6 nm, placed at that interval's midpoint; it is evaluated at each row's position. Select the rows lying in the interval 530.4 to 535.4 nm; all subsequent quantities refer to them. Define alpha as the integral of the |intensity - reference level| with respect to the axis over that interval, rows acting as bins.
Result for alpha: 0.36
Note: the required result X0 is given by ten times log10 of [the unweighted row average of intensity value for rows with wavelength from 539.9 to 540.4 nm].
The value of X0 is -0.47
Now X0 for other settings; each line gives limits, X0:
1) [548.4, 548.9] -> -0.39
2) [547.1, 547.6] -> -0.88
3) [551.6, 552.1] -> -0.40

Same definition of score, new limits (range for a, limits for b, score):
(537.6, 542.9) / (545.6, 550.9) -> 19.7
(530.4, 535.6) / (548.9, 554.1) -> 19.6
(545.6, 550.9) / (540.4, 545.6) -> 19.5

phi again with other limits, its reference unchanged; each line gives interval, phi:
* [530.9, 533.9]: 532.75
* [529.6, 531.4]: 530.00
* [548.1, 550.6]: 549.75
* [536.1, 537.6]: 536.25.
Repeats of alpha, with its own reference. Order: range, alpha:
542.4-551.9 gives 0.41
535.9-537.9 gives 0.09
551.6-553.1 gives 0.07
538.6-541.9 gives 0.16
